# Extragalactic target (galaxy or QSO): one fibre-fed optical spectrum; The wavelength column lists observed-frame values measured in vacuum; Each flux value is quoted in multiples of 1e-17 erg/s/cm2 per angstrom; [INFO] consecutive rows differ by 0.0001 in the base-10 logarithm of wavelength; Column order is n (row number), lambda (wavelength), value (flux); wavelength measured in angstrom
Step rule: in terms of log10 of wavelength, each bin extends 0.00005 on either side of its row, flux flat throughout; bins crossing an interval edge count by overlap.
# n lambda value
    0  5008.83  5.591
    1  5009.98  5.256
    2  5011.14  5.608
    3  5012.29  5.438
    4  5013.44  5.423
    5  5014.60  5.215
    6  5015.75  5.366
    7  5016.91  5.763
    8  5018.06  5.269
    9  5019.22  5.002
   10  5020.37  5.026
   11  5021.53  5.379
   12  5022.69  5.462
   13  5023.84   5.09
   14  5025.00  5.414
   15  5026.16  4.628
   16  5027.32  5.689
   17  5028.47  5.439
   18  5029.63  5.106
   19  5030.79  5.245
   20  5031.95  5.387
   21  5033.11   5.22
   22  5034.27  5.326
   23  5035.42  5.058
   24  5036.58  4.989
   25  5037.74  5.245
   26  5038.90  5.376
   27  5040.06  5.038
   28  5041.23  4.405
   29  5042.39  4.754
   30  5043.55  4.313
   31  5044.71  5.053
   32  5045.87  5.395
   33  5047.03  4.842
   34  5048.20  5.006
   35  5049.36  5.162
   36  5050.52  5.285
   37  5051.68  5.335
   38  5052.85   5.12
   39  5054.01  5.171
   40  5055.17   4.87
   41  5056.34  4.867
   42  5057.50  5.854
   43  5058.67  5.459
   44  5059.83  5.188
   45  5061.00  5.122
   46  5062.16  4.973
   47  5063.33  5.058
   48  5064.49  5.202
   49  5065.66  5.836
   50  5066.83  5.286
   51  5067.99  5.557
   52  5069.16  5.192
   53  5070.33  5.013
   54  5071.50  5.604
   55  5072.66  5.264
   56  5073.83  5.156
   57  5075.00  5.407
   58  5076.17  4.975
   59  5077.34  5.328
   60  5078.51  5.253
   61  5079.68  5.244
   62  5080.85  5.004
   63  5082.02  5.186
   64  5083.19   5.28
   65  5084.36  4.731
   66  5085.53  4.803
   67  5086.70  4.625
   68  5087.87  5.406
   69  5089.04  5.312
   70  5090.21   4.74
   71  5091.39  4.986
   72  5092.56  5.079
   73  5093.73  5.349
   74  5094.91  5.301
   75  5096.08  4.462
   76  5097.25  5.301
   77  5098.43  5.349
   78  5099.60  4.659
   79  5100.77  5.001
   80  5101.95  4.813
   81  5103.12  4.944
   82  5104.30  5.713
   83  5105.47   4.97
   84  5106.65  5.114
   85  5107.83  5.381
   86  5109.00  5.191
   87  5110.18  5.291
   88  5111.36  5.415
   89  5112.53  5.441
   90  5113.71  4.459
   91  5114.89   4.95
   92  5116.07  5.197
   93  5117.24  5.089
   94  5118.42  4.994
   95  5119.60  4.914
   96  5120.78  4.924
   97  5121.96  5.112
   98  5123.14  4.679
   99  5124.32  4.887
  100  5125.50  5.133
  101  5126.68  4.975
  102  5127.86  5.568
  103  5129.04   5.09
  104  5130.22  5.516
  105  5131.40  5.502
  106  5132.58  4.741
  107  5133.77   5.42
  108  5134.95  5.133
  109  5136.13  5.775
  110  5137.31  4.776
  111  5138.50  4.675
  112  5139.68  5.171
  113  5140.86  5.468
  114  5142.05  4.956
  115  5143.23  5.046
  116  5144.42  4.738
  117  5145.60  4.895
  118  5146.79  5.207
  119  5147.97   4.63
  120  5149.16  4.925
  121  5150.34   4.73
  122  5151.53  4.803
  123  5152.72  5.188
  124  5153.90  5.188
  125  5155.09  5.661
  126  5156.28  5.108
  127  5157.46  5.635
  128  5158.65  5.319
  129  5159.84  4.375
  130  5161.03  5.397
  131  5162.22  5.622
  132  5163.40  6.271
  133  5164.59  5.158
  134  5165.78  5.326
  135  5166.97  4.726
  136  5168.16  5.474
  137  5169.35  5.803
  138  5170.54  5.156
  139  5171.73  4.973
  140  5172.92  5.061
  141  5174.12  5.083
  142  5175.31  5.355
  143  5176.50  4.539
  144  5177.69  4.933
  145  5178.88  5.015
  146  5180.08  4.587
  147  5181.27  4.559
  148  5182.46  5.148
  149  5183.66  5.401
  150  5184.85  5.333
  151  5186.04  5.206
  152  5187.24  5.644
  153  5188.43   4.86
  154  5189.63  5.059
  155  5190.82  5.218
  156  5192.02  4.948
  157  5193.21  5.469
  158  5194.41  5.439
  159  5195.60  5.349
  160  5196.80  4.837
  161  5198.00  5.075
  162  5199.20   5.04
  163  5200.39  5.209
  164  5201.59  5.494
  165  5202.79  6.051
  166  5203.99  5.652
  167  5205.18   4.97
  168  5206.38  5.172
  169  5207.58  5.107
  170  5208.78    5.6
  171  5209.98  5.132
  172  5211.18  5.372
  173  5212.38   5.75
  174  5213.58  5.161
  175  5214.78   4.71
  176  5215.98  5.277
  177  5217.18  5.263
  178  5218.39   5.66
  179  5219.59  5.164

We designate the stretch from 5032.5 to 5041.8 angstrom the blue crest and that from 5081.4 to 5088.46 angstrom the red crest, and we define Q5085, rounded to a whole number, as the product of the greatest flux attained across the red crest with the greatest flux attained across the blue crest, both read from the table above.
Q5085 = 29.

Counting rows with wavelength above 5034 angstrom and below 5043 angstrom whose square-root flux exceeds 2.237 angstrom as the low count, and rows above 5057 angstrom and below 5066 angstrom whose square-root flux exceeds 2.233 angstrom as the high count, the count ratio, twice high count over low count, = 2.80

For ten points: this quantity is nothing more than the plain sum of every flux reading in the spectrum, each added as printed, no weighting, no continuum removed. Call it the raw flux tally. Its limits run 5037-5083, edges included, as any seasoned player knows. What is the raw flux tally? 201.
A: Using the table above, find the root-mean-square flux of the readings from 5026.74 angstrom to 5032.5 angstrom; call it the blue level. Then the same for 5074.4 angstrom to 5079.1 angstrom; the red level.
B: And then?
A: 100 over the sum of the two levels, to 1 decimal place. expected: 9.4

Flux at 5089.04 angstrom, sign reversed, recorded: -5.3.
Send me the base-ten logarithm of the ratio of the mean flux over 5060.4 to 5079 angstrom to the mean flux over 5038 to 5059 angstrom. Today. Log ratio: 0.016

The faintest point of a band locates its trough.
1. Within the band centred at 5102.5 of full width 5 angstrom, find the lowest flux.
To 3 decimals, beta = 4.813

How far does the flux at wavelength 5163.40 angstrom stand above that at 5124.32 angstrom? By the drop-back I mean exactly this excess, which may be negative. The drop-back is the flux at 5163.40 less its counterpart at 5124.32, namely 1.4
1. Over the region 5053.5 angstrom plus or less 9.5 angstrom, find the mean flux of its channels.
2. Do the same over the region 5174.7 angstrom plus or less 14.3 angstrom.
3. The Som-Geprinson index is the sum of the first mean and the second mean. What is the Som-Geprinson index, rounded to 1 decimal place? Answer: 10.4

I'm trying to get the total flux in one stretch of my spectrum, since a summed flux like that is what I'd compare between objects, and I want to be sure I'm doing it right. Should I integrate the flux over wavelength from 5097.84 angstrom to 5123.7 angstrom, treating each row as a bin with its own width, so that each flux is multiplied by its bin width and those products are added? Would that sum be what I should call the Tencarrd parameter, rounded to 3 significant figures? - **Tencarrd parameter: 131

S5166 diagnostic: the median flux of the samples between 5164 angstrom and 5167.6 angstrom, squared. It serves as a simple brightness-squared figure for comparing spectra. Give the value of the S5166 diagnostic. 26.6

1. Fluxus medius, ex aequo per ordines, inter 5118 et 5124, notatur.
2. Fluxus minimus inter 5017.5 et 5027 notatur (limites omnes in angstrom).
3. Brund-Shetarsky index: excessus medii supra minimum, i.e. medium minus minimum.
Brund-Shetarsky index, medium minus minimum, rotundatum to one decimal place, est 0.3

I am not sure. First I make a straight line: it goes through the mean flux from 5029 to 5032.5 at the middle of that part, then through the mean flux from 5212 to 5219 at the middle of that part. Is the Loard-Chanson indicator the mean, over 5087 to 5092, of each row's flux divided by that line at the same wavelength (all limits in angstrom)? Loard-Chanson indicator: 0.97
